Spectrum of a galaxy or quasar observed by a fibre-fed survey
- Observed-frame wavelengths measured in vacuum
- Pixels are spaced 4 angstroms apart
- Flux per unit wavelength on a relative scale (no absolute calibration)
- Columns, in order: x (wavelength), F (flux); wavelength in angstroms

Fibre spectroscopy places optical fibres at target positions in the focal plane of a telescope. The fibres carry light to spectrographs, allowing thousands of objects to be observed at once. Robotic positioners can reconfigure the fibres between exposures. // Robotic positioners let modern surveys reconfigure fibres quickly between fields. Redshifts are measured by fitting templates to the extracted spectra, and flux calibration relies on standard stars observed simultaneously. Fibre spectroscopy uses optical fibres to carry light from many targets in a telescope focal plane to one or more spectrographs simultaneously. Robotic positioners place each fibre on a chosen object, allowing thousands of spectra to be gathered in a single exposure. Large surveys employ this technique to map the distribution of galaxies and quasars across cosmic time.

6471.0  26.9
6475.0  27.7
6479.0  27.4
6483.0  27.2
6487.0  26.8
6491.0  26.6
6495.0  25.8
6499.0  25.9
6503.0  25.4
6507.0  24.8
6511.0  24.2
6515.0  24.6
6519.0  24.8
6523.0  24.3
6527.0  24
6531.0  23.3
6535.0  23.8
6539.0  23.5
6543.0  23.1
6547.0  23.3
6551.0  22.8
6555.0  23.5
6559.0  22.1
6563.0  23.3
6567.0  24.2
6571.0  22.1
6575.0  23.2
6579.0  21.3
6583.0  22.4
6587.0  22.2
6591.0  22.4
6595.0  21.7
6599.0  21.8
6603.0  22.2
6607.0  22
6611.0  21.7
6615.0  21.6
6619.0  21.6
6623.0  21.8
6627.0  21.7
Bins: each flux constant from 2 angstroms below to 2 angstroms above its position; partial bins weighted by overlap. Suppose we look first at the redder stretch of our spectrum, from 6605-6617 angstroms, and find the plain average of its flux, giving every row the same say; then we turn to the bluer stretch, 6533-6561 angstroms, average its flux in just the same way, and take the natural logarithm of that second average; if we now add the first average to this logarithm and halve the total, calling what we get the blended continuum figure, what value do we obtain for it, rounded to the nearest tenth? 12.5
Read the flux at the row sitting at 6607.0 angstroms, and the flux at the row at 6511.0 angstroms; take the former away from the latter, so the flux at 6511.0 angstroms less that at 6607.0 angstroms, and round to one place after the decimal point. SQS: 2.2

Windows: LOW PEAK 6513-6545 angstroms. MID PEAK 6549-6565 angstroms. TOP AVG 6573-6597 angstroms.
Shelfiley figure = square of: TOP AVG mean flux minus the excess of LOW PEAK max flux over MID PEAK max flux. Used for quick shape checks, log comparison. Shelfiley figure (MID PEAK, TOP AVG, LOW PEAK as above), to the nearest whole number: 437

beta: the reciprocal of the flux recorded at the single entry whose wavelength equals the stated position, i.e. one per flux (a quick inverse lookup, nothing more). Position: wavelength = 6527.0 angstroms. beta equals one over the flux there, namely 0.0417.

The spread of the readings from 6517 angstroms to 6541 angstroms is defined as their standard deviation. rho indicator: 0.5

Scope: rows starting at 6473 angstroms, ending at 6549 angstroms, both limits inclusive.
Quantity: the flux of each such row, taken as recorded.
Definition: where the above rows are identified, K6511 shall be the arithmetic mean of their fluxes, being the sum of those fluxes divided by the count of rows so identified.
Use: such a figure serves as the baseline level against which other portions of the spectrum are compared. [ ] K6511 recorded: 25.1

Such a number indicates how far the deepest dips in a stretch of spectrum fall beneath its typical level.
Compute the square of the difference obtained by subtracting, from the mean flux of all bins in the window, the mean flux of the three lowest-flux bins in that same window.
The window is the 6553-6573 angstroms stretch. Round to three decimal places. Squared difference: 0.292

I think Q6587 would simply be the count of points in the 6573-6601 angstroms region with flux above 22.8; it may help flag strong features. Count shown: 1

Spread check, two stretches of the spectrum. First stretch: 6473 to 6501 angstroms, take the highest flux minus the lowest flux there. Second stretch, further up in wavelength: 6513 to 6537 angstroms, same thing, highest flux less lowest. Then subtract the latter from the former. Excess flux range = 0.4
